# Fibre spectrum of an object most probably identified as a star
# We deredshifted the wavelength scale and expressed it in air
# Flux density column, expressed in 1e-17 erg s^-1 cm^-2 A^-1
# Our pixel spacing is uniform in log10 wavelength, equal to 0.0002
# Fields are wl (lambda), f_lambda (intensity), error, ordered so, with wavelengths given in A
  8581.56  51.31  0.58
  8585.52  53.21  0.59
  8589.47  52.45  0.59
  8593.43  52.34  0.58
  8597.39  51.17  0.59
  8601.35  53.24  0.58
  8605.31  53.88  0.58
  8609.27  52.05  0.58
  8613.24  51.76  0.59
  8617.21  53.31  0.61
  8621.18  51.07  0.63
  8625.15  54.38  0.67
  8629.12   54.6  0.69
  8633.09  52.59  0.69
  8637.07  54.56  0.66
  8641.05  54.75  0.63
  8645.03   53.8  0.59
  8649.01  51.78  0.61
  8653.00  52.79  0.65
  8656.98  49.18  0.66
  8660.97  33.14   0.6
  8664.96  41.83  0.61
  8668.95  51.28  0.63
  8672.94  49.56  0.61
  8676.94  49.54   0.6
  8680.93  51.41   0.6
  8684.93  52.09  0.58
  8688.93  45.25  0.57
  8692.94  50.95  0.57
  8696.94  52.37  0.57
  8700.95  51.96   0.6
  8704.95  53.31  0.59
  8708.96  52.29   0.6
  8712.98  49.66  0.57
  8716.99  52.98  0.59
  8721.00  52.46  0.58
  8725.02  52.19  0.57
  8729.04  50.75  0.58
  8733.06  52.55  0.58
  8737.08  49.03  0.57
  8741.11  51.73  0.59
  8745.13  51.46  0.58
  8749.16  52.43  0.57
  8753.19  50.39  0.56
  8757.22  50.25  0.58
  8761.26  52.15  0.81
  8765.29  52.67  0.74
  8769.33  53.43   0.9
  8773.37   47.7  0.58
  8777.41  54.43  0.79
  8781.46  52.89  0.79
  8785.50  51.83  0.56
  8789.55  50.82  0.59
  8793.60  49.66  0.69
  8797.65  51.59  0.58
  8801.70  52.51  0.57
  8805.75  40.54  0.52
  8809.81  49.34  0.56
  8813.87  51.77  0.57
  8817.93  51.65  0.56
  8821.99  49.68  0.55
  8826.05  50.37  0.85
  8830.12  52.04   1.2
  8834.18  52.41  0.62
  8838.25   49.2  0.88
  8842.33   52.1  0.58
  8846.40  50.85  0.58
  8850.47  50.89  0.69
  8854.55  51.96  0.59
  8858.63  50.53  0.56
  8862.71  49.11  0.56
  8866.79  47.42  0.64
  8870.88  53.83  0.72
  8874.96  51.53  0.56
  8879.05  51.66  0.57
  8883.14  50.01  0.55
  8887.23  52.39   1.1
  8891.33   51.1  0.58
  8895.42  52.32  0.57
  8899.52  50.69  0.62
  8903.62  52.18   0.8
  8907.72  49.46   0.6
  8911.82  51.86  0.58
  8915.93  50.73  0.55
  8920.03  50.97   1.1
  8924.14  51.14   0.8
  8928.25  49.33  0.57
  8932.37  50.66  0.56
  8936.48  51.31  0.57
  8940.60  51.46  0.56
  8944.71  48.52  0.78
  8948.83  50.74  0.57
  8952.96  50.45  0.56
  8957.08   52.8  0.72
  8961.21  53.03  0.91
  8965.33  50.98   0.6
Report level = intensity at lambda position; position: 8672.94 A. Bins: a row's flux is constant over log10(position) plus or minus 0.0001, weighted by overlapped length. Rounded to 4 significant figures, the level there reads 49.56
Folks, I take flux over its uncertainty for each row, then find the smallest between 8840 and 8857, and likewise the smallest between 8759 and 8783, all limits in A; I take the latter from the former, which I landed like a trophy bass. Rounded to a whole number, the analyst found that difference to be 14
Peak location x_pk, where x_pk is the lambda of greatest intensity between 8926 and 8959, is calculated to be 8957.08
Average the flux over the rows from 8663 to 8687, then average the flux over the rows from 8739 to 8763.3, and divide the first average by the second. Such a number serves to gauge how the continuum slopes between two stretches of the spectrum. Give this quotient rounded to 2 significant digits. 0.96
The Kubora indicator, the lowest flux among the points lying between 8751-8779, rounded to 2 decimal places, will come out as 47.70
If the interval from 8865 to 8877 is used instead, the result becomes 47.42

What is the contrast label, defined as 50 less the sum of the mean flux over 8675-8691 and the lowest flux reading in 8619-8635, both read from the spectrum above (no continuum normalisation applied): -50.6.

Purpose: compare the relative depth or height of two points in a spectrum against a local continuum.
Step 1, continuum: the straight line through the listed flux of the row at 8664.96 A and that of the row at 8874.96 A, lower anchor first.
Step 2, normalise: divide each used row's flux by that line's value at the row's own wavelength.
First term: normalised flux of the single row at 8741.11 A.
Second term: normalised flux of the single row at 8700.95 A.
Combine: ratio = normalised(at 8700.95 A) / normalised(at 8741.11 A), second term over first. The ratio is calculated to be 1.05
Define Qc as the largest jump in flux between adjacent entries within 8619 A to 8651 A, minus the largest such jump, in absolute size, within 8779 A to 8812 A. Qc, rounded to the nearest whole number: -9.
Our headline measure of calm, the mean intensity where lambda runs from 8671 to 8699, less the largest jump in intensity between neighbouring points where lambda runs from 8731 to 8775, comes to 44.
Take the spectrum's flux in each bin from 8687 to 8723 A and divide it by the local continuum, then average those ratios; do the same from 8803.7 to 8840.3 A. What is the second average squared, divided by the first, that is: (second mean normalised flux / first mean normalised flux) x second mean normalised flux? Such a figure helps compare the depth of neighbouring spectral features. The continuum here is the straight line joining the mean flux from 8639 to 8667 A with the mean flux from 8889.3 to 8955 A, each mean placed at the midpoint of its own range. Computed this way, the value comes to 0.94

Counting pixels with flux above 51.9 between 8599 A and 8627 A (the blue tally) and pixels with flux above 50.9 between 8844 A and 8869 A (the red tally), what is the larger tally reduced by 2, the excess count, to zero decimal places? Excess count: 3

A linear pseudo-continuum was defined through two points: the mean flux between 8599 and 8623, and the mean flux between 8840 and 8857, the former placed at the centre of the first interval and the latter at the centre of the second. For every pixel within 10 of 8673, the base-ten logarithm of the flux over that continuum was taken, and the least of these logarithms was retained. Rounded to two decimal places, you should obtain -0.10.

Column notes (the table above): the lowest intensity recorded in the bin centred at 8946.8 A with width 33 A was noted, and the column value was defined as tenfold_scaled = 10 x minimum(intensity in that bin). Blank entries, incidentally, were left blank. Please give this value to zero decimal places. 485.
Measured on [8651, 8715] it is 331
